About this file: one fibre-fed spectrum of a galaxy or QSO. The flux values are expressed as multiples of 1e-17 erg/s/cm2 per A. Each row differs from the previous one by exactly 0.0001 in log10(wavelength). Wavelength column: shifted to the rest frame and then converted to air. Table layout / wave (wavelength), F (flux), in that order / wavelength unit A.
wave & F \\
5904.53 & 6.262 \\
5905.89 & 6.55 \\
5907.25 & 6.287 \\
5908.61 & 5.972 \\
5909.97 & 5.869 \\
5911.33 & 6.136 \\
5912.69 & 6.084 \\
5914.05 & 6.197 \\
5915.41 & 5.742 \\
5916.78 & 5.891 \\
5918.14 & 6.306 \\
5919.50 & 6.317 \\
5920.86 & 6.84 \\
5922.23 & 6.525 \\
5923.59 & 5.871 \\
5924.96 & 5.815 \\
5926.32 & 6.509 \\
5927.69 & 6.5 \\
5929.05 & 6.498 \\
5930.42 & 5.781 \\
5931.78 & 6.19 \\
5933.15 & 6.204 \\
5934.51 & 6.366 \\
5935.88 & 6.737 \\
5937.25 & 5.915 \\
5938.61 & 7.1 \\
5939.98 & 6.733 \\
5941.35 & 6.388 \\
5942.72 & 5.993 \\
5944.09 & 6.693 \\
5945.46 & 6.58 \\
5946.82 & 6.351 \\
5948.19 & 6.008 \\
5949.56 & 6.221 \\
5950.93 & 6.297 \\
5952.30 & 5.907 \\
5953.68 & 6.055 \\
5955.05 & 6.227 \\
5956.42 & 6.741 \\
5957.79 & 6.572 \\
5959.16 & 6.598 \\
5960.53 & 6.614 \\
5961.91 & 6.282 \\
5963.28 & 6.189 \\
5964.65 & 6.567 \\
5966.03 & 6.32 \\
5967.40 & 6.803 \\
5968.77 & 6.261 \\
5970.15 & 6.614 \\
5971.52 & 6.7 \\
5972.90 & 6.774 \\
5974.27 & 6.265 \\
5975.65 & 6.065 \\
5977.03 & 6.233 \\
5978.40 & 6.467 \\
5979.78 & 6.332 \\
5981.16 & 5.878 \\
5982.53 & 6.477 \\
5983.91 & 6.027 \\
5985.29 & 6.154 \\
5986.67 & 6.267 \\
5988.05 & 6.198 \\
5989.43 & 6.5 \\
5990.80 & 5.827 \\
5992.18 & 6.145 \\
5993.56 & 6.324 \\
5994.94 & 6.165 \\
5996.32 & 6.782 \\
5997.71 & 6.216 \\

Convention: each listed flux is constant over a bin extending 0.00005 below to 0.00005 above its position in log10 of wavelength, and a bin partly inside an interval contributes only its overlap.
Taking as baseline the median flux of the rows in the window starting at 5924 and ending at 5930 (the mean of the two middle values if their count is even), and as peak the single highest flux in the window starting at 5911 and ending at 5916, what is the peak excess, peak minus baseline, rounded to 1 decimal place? -0.3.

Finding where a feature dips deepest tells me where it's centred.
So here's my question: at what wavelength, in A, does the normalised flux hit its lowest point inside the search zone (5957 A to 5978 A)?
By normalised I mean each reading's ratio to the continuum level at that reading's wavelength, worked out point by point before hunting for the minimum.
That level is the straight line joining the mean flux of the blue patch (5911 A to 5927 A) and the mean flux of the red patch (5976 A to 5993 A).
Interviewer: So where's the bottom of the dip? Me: 5975.65 A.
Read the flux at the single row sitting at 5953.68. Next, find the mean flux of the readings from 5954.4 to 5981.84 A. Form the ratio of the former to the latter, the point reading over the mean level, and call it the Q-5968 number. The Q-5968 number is 0.94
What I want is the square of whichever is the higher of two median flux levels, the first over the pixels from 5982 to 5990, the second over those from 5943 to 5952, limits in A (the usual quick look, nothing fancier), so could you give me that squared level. 40.0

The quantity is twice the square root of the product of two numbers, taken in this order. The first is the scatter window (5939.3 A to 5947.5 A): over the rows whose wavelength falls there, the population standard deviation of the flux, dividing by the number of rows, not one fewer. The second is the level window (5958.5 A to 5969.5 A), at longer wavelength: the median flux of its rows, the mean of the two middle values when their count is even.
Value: 2.5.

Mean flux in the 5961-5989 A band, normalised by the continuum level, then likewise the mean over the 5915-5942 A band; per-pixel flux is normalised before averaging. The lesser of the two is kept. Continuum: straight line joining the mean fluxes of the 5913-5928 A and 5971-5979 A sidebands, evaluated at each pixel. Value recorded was 0.99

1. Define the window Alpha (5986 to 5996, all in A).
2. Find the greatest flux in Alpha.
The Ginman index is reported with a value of 6.5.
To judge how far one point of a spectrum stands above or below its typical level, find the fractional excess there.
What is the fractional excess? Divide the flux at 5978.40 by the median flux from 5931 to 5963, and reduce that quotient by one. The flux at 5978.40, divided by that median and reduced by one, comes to 0.02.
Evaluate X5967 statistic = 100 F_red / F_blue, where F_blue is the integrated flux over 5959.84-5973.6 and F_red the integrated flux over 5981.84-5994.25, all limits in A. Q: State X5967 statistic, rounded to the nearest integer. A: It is 86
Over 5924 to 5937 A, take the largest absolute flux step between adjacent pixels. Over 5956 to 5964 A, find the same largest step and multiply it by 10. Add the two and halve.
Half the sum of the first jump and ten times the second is 2.0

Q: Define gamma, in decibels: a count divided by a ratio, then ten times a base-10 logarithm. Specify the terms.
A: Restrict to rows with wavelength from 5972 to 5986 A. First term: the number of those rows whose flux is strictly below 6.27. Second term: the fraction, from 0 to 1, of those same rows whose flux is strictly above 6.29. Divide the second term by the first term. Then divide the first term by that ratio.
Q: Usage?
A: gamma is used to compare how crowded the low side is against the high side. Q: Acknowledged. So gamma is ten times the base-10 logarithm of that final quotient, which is 20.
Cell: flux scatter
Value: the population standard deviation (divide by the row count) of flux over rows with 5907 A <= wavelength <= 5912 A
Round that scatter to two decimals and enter 0.16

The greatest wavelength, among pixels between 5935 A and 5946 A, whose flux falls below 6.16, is 5942.72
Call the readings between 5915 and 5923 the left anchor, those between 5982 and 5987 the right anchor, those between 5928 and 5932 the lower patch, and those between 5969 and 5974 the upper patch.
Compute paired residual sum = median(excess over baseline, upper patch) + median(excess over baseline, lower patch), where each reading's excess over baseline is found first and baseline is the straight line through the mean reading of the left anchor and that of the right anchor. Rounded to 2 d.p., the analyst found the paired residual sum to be 0.39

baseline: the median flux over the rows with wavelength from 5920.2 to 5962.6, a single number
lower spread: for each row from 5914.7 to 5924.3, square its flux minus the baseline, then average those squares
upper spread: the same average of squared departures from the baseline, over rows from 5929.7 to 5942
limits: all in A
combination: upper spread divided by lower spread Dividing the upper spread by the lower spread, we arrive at 1.0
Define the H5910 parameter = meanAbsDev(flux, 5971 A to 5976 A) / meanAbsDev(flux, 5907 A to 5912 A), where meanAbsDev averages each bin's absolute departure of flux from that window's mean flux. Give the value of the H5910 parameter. 2.0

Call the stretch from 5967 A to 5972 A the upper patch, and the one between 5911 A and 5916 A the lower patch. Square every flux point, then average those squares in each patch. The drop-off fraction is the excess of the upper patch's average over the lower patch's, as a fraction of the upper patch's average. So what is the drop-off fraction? 0.16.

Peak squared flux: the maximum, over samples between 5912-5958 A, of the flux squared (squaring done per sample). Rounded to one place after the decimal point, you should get 50.4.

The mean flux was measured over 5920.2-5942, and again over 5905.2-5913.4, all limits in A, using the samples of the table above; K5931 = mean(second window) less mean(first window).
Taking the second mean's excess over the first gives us -0.22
